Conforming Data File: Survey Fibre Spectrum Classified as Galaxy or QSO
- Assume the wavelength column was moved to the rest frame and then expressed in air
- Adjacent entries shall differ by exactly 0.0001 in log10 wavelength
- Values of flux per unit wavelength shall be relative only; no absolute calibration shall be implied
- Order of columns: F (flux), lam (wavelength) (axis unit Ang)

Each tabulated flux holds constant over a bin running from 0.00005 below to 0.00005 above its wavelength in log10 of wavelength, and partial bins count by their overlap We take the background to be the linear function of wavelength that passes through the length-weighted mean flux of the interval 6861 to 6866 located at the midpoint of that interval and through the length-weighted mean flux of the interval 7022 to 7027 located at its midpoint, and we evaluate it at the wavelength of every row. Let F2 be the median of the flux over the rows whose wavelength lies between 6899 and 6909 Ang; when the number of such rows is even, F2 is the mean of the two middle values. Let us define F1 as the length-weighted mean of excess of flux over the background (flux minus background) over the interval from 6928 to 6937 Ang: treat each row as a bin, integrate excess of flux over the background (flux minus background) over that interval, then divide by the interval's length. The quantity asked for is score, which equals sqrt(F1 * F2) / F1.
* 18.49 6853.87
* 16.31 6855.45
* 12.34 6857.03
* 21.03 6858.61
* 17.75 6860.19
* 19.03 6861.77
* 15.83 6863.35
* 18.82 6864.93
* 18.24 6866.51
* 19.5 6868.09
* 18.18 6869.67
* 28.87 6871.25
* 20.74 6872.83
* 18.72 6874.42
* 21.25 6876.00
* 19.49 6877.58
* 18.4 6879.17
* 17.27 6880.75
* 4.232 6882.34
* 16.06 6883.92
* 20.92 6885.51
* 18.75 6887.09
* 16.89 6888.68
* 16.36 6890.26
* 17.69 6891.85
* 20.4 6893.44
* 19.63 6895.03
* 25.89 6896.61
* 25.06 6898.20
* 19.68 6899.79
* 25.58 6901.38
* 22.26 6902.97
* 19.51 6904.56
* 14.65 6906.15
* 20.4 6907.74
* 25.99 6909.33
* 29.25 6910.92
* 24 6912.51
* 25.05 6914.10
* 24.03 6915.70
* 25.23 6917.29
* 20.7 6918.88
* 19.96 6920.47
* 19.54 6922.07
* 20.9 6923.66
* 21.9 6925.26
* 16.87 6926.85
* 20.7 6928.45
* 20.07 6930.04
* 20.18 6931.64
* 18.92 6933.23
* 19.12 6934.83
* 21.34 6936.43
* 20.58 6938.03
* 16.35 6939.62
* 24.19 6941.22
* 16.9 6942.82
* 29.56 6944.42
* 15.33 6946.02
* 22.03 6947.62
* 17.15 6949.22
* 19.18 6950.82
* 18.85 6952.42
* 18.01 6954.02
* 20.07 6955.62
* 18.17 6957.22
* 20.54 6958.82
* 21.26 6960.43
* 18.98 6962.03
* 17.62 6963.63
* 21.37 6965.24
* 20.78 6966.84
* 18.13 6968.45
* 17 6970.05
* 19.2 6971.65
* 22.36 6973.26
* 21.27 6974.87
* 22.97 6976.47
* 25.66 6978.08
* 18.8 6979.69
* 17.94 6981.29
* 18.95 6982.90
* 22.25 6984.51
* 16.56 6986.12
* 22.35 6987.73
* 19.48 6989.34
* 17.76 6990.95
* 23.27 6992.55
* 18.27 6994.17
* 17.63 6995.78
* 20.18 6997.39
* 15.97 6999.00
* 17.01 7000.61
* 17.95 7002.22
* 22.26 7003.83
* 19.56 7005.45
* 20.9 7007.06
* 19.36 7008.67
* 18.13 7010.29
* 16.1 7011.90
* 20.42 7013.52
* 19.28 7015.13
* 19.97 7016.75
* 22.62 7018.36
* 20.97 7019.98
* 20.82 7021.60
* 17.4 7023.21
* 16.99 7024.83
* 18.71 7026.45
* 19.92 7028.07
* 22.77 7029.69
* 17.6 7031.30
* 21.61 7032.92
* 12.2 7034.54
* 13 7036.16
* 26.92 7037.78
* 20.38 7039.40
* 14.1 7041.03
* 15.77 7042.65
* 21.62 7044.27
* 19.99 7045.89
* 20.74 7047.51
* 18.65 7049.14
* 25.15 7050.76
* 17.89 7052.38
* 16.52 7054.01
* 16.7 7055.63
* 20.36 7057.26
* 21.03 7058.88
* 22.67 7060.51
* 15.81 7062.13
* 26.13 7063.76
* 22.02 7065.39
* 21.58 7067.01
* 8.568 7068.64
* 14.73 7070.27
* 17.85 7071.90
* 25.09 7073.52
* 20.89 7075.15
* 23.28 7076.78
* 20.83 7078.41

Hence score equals 3.10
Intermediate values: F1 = 2.1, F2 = 20.0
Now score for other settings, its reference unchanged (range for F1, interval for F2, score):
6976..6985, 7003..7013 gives 2.52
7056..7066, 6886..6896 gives 2.38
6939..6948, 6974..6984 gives 2.66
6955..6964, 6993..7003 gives 3.33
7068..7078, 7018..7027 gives 5.09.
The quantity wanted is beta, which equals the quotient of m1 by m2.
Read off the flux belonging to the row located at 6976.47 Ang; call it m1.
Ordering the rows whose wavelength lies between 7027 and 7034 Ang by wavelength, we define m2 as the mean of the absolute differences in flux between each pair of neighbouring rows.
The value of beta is 5.7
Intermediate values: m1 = 22.97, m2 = 4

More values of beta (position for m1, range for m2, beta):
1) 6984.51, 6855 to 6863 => 5.2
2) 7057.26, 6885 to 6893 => 13.8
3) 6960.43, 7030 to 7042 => 3.1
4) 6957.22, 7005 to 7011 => 13.3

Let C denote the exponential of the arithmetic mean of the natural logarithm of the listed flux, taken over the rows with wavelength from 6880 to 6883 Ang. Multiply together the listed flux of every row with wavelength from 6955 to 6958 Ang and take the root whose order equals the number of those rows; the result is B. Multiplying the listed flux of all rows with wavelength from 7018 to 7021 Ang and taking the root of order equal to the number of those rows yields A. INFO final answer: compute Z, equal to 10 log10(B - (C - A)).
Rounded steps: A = 21.8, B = 19.1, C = 8.5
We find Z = 15.1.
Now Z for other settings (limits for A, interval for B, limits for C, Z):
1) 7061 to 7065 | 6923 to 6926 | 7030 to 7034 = 13.5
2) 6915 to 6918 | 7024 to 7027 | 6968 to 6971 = 14.0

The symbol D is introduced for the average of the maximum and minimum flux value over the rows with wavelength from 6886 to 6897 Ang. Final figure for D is 21.1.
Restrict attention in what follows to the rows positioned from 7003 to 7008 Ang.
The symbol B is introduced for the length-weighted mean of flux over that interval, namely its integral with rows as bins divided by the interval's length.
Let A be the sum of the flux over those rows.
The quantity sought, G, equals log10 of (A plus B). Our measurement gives 1.92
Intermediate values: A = 63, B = 20.9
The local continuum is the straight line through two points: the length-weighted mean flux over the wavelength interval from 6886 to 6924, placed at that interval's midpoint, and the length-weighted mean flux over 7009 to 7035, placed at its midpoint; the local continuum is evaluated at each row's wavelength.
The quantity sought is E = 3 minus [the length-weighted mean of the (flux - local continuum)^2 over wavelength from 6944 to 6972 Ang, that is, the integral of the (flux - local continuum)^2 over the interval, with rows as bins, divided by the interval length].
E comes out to -5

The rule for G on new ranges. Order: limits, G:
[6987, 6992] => 1.90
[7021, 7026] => 1.87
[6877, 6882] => 1.86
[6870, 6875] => 1.96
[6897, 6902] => 1.97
